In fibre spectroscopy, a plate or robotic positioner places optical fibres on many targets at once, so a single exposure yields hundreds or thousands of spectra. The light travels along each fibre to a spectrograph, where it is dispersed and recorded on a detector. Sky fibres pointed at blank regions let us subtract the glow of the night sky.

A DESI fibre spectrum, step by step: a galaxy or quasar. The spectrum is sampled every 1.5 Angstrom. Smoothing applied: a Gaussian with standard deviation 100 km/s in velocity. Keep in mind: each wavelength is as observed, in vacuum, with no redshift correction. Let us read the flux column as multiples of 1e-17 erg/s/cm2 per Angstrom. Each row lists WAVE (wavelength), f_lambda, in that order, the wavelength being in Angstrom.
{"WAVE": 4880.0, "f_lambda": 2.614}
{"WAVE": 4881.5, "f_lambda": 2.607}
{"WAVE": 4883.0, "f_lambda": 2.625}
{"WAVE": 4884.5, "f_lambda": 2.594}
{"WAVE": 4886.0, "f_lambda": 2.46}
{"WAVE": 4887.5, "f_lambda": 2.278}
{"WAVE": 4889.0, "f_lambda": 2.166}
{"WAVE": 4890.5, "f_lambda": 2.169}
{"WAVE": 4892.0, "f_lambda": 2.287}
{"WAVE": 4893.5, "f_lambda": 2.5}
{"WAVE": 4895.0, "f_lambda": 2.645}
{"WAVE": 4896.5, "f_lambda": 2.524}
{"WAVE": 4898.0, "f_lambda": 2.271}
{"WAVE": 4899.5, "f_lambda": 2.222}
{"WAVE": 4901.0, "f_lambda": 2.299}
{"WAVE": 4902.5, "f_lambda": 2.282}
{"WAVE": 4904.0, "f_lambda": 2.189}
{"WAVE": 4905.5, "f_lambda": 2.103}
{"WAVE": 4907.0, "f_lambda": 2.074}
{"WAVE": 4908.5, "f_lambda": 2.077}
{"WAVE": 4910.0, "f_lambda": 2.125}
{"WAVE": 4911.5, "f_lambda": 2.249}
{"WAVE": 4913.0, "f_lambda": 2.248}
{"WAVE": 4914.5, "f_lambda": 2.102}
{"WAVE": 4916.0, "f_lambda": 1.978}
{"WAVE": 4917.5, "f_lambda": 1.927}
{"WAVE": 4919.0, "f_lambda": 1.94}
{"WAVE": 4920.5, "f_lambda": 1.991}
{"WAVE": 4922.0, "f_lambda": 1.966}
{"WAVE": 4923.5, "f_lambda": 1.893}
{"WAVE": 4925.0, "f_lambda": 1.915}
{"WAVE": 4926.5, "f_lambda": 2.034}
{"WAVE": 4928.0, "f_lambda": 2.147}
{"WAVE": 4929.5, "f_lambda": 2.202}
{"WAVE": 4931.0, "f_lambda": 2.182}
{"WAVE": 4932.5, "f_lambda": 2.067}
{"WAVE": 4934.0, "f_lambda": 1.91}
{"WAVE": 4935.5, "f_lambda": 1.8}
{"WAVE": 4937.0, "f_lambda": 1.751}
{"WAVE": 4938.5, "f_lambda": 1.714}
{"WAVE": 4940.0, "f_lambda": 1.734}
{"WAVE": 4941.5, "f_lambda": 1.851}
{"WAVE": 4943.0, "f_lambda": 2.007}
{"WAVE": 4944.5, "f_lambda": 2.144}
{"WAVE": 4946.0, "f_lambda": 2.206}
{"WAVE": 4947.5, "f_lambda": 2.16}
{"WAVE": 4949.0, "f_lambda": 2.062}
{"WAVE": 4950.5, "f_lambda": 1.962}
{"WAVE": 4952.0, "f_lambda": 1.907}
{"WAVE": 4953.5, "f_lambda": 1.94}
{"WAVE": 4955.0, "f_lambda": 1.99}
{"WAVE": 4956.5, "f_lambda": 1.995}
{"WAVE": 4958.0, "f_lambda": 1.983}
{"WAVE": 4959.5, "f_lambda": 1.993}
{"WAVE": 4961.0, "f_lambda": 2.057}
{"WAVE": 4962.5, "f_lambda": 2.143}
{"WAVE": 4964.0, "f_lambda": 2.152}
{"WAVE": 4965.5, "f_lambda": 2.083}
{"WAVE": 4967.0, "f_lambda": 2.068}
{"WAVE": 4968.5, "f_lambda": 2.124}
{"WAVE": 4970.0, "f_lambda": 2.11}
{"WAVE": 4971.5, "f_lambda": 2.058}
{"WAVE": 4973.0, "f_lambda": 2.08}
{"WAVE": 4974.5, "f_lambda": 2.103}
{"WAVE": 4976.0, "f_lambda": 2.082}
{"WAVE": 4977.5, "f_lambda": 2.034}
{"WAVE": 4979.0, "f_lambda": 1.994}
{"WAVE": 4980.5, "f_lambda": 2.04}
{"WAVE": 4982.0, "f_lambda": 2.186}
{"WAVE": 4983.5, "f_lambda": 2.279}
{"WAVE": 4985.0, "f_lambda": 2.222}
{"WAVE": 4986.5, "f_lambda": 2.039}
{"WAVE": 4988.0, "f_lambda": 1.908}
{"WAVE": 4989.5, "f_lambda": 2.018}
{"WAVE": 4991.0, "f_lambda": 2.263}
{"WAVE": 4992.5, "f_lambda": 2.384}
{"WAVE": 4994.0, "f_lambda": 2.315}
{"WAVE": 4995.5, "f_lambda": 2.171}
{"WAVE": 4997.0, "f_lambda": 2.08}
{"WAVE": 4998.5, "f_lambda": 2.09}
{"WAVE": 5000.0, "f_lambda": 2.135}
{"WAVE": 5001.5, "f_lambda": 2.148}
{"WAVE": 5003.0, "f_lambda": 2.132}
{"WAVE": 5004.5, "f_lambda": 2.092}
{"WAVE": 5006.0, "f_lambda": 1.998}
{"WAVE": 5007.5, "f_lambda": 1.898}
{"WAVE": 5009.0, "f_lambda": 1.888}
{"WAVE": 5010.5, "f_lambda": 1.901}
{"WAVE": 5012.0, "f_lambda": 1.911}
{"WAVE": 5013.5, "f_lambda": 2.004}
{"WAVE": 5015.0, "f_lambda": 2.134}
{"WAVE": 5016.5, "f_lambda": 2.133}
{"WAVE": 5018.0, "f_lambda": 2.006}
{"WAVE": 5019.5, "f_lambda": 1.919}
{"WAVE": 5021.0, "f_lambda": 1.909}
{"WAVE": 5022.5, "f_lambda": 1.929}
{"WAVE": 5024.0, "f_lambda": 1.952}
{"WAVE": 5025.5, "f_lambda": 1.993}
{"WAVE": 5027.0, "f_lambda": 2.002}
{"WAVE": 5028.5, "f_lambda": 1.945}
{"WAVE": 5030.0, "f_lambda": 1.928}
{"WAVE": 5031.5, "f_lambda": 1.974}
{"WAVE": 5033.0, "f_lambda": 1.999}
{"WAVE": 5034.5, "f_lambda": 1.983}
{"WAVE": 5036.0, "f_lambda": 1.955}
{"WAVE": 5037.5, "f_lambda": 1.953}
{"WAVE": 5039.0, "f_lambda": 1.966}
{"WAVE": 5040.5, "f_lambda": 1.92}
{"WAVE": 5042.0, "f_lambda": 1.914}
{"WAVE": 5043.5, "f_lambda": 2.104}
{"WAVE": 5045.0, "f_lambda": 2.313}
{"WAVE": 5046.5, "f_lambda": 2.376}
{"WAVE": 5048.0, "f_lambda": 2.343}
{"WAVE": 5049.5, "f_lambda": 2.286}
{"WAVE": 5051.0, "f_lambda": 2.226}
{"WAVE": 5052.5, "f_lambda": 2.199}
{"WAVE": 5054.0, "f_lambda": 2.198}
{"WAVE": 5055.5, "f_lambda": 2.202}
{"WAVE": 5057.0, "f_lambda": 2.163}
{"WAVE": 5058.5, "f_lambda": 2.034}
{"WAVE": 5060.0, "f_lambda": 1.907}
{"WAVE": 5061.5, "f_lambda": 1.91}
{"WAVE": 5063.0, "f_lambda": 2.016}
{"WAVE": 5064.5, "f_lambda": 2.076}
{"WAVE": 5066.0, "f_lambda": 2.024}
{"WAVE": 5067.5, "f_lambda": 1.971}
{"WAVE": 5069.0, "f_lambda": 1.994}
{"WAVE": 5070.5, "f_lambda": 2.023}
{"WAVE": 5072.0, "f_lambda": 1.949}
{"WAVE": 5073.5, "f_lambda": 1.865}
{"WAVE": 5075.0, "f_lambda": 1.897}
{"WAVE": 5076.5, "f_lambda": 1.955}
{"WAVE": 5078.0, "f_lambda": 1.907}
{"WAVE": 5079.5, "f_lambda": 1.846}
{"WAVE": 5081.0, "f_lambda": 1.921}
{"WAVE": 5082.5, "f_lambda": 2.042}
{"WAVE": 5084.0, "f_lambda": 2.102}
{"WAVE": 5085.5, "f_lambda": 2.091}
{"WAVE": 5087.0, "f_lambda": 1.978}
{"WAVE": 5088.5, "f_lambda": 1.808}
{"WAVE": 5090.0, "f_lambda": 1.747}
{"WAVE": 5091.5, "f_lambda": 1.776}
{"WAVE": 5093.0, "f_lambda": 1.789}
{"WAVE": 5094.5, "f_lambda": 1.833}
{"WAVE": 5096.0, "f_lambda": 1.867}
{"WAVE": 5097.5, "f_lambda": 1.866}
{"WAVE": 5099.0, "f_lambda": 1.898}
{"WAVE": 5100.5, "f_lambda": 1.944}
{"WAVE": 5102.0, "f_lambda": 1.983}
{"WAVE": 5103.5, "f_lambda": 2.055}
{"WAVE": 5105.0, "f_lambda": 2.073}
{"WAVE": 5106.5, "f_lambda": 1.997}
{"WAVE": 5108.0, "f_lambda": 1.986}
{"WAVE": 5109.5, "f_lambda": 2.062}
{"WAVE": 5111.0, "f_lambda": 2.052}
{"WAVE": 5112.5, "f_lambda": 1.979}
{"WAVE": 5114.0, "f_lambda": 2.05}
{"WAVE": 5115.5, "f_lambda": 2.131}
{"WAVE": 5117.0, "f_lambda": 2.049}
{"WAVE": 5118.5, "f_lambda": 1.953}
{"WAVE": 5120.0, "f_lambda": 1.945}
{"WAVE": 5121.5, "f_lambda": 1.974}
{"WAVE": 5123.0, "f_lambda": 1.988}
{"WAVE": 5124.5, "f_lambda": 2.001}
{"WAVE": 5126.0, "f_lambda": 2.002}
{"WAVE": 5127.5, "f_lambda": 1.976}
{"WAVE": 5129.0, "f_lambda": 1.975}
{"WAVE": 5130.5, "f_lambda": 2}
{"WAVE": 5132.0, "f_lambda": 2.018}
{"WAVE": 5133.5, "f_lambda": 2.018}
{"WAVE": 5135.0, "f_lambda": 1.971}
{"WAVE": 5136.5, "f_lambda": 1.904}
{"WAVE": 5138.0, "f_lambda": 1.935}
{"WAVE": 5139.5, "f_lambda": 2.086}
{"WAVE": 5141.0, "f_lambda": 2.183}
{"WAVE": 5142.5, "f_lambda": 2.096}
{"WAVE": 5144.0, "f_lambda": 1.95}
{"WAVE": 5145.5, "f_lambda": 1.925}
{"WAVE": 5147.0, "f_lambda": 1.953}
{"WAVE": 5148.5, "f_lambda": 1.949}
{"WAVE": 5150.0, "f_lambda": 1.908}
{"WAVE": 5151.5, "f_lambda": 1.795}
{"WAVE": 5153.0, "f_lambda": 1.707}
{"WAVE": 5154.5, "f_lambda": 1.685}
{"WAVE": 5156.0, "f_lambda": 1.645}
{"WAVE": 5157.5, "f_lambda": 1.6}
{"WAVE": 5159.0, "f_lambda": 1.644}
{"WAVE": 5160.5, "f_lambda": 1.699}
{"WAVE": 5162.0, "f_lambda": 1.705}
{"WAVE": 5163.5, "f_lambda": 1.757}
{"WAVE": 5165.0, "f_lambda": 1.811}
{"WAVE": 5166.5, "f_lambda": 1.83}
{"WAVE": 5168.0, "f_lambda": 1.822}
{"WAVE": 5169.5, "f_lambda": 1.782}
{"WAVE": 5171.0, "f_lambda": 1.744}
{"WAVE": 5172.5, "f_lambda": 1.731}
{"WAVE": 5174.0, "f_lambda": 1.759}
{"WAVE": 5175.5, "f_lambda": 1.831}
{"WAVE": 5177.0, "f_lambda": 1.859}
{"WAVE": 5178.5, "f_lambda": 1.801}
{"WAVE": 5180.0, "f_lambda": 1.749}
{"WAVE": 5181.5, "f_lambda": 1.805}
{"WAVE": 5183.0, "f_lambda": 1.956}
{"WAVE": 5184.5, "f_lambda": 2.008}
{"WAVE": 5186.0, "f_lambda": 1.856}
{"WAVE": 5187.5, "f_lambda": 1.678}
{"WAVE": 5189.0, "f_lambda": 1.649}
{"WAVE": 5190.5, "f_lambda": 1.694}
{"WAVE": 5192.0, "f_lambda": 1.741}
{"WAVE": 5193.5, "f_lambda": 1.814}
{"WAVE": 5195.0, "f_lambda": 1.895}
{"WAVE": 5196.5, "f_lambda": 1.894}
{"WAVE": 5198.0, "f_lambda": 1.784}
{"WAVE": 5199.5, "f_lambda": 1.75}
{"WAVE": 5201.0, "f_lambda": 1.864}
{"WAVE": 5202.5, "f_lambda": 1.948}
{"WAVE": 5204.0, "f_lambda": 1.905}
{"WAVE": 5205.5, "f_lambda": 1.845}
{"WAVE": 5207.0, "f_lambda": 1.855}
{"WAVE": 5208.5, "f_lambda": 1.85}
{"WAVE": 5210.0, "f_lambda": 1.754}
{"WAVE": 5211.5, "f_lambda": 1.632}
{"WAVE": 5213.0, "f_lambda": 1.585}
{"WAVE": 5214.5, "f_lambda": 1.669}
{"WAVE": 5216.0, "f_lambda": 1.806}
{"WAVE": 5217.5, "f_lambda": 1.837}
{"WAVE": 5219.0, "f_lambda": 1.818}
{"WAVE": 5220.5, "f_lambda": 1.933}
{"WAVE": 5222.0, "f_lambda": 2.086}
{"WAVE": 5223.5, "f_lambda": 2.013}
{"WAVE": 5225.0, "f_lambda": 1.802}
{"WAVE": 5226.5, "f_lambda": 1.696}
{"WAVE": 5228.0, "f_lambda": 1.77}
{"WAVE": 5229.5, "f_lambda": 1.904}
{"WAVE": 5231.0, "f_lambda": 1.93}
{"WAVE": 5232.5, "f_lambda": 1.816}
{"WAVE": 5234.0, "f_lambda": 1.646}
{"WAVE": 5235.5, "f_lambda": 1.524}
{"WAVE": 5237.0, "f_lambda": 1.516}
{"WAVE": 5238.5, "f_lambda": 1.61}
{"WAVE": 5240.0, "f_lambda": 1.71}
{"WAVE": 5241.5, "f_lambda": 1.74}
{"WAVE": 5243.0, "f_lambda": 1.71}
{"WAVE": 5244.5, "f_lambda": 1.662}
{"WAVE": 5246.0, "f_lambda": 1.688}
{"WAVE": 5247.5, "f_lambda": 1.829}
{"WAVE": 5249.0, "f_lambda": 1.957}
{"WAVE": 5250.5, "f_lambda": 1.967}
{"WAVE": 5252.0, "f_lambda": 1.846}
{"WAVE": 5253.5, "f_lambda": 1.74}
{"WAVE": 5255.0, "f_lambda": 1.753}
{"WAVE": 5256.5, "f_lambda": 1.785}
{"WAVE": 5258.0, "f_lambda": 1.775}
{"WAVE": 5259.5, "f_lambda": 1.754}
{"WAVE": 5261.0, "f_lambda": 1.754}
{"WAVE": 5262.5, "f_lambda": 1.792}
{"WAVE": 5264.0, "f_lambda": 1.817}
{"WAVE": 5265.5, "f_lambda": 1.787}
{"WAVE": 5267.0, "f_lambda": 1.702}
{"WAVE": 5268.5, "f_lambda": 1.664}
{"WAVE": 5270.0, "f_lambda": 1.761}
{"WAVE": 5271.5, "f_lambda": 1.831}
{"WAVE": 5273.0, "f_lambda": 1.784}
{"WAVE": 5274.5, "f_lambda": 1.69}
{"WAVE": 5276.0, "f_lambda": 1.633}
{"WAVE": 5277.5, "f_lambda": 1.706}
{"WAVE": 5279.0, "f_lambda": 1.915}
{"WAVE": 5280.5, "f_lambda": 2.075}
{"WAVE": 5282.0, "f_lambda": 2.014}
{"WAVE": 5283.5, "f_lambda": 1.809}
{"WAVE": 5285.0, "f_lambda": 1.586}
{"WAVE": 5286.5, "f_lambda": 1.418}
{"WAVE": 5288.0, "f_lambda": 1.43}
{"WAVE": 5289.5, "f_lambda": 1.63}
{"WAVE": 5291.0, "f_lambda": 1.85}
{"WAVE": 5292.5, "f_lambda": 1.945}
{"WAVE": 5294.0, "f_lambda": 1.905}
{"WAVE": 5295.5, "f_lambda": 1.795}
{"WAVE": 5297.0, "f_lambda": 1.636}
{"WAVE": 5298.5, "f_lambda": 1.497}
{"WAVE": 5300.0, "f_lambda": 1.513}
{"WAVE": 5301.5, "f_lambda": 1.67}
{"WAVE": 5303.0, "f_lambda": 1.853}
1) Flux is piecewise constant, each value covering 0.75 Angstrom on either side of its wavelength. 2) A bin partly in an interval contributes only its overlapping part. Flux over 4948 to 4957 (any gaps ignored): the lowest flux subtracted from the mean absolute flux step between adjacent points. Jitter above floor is -1.86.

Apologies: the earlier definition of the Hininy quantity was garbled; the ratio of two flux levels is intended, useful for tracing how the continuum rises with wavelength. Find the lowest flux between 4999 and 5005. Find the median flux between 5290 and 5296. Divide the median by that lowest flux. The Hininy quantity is 0.90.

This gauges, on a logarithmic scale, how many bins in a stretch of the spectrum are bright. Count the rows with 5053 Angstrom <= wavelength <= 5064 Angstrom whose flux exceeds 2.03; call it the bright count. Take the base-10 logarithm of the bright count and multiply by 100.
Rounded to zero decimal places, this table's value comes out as 60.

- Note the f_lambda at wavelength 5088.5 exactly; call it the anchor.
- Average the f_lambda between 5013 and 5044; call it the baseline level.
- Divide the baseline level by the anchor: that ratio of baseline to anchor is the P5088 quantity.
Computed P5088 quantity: 1.10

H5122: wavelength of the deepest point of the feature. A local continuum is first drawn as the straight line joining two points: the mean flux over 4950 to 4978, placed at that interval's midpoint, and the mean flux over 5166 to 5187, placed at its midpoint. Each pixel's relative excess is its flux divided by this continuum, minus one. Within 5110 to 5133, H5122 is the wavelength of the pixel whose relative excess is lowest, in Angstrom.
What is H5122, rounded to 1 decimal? 5120.0 Angstrom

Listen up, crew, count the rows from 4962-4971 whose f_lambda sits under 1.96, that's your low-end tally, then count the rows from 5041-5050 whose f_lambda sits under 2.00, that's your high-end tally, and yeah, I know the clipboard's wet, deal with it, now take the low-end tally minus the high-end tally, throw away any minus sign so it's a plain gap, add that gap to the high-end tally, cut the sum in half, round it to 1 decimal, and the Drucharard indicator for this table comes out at 1.0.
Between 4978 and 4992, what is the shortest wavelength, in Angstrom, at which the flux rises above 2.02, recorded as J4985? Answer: 4980.5 Angstrom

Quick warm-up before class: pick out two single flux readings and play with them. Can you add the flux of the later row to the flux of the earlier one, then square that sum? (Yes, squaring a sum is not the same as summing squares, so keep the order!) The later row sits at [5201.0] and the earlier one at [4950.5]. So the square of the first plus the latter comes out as 14.6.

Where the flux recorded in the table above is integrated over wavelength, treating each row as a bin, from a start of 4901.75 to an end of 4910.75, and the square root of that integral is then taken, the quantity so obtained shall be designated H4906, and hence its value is 4.4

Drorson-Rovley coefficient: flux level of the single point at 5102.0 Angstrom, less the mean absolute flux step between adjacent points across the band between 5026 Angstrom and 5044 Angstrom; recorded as 1.94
